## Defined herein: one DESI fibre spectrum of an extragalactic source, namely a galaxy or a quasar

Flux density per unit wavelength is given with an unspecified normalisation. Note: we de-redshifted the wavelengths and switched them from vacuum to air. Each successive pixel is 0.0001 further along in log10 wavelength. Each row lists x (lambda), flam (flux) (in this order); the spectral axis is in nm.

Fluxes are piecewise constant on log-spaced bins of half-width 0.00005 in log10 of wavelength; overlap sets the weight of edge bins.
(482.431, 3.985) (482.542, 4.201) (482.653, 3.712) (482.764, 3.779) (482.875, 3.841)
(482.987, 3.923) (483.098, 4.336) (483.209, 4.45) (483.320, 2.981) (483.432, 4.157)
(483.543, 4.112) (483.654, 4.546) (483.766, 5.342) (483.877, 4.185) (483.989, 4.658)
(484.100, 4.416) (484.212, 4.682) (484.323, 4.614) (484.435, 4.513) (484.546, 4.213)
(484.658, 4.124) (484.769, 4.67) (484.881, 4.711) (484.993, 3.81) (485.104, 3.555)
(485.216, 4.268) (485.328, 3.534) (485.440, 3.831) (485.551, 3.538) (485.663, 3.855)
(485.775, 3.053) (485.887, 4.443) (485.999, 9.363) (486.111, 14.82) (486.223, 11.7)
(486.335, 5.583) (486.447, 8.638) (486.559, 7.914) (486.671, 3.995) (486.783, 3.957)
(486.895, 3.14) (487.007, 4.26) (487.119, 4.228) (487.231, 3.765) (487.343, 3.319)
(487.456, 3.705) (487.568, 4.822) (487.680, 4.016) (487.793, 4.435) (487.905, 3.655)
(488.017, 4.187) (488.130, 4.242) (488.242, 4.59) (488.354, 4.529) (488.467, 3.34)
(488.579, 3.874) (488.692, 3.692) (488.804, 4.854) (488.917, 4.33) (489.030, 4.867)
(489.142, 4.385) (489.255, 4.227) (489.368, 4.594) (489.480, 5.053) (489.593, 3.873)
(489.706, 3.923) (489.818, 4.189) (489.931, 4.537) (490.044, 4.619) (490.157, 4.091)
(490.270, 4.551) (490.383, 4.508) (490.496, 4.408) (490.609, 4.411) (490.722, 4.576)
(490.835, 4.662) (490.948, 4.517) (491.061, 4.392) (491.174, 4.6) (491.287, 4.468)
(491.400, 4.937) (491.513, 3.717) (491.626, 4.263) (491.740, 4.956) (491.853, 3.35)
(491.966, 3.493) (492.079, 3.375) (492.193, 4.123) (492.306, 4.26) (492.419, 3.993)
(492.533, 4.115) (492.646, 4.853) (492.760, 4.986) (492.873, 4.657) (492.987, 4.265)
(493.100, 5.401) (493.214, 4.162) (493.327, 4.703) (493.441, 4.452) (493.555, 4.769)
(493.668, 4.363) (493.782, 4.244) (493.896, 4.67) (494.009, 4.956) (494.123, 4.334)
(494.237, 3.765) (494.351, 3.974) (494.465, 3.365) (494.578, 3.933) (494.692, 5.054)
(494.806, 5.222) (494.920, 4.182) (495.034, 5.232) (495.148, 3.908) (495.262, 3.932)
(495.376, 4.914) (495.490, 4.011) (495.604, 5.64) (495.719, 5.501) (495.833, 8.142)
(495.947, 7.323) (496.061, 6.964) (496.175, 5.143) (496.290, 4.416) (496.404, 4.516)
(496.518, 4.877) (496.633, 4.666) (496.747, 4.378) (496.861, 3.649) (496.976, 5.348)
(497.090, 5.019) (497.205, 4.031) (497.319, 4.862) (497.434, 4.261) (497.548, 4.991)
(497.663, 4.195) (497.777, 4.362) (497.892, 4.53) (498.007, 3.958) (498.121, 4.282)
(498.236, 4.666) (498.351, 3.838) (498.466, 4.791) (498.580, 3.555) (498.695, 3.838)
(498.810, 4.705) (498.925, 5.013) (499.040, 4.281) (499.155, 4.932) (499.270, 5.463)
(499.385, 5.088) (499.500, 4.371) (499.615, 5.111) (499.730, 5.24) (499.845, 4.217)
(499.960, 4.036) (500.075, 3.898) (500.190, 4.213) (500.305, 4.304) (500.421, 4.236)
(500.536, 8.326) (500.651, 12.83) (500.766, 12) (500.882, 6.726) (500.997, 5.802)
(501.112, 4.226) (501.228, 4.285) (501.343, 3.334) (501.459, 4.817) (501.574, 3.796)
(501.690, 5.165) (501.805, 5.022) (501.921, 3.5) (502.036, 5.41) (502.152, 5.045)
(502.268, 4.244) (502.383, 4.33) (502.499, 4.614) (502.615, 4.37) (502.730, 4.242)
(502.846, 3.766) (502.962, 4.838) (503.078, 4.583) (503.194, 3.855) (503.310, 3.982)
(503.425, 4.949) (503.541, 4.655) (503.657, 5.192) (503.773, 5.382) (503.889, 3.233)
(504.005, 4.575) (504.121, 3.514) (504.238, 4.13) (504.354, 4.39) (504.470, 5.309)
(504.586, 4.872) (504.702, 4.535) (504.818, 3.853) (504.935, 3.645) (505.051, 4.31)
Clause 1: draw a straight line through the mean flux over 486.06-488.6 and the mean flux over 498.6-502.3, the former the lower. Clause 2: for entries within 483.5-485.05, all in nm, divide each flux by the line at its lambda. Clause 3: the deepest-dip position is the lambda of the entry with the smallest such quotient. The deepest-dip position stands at 484.993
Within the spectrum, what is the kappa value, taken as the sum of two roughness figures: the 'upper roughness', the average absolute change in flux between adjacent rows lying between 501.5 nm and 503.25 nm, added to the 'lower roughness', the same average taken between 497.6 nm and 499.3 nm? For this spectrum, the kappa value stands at 1.2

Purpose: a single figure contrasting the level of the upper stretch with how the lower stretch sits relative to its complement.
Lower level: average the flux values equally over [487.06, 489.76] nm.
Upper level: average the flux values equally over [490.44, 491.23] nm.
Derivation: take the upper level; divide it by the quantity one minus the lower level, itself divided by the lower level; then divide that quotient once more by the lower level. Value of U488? -1.41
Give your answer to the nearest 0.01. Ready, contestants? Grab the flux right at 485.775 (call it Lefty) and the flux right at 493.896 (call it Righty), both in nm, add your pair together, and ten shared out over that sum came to 1.29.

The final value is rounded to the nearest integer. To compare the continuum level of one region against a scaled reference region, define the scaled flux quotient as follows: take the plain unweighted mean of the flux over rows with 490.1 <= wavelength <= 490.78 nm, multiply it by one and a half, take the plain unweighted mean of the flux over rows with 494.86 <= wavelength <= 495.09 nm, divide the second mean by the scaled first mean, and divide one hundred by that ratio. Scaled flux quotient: 141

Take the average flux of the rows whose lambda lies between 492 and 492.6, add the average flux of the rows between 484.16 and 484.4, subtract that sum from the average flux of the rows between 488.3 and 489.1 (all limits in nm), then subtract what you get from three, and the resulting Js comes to 7.4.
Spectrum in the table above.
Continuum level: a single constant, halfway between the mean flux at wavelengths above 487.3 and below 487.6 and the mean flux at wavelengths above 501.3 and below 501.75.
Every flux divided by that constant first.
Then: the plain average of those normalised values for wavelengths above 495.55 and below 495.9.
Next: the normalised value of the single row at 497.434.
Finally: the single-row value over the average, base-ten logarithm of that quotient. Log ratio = -0.18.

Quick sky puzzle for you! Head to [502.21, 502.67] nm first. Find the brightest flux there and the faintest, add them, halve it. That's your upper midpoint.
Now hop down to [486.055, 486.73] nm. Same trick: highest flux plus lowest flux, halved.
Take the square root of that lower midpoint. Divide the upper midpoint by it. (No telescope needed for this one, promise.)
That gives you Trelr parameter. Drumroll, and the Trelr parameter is 1.44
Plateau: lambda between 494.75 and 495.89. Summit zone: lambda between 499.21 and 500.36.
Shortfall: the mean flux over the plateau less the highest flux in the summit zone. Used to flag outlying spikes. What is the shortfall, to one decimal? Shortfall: -0.4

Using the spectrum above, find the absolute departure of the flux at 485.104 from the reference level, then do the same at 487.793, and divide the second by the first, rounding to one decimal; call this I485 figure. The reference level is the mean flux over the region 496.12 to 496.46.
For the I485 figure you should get 0.2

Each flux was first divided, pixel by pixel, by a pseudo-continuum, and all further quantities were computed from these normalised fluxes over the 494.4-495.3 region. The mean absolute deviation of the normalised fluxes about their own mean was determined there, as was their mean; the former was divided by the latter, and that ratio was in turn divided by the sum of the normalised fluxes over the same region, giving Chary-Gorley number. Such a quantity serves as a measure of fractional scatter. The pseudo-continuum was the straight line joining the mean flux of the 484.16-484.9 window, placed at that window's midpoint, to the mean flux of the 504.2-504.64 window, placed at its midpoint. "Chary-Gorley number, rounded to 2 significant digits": 0.019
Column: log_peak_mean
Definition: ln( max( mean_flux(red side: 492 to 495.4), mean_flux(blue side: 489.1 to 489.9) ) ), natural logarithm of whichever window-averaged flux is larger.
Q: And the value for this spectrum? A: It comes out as 1.48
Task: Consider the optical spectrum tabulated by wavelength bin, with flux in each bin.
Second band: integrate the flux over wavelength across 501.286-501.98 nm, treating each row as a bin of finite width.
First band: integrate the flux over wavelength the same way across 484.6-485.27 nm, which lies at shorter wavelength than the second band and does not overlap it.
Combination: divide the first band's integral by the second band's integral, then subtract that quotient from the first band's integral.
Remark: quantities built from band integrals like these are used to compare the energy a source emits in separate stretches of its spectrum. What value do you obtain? 1.9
